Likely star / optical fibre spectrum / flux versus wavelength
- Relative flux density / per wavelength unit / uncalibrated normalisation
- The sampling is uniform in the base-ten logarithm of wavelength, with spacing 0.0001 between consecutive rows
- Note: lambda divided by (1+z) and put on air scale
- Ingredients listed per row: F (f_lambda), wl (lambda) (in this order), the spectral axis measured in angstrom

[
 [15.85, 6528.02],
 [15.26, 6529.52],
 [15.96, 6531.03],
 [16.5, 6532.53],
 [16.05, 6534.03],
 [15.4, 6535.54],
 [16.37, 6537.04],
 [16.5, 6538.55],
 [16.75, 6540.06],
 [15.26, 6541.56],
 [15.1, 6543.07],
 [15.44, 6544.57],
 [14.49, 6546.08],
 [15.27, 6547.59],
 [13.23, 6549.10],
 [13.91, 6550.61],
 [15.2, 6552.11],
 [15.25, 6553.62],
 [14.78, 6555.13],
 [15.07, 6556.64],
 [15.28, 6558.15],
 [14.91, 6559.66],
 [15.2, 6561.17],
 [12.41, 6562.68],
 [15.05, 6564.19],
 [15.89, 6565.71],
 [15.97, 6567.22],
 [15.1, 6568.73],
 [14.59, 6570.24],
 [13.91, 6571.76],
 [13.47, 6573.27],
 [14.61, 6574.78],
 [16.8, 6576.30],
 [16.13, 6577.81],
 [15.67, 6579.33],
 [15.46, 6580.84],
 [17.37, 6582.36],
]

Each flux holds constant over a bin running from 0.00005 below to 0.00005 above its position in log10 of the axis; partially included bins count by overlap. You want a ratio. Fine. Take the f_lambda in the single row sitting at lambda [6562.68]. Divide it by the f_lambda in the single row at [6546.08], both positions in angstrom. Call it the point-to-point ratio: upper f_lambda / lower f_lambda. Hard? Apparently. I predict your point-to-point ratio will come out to 0.86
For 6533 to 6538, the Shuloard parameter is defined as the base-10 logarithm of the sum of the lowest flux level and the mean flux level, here 1.50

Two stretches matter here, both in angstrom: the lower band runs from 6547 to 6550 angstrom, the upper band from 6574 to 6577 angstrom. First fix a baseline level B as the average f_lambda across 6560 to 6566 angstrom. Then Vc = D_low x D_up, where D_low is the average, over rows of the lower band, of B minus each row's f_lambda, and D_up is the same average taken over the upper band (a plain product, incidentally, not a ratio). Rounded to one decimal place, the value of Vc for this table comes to -0.4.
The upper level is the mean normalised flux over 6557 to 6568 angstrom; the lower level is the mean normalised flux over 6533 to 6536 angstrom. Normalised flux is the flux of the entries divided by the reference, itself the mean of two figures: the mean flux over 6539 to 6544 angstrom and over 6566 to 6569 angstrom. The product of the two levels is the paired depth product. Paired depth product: 0.96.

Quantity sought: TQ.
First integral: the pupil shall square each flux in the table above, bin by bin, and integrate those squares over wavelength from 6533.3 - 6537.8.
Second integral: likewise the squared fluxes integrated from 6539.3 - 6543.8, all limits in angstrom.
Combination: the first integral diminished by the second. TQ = 31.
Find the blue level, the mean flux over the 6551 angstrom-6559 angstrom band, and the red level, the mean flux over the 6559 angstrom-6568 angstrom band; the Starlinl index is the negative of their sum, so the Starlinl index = -30.0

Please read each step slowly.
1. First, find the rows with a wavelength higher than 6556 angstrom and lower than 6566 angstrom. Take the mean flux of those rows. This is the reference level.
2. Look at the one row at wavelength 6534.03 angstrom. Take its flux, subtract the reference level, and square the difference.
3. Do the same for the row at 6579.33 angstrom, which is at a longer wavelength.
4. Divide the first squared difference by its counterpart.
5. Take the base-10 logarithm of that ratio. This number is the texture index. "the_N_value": 0.3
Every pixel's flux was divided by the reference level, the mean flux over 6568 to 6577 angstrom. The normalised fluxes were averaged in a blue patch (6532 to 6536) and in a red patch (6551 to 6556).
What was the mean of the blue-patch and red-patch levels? 1.05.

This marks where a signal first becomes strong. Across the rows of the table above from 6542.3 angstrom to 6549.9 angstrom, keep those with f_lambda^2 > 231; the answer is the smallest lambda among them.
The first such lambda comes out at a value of 6544.57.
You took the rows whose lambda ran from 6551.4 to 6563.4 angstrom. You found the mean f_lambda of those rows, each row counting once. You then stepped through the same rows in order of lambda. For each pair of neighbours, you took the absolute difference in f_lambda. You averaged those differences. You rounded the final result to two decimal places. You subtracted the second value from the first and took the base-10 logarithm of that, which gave 1.15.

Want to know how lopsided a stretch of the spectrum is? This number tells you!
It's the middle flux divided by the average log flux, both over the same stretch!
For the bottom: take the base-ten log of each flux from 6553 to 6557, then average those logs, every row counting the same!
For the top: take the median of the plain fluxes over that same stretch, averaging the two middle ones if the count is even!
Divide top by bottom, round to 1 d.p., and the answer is 12.8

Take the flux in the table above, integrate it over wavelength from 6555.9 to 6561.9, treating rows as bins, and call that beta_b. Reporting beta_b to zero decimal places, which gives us 91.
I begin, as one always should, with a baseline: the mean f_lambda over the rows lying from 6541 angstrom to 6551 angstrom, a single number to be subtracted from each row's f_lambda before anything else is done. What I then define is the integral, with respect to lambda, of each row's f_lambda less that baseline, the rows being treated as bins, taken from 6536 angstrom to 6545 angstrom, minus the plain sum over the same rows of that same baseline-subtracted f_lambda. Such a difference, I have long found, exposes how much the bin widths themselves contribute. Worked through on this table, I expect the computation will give 3.7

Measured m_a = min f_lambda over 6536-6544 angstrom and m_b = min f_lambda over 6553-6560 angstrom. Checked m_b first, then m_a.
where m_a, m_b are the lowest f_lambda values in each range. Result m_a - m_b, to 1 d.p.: 0.3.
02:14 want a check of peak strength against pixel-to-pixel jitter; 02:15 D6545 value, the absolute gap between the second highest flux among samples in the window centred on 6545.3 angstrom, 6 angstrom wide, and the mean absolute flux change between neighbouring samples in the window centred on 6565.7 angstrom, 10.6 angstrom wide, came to 14.0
